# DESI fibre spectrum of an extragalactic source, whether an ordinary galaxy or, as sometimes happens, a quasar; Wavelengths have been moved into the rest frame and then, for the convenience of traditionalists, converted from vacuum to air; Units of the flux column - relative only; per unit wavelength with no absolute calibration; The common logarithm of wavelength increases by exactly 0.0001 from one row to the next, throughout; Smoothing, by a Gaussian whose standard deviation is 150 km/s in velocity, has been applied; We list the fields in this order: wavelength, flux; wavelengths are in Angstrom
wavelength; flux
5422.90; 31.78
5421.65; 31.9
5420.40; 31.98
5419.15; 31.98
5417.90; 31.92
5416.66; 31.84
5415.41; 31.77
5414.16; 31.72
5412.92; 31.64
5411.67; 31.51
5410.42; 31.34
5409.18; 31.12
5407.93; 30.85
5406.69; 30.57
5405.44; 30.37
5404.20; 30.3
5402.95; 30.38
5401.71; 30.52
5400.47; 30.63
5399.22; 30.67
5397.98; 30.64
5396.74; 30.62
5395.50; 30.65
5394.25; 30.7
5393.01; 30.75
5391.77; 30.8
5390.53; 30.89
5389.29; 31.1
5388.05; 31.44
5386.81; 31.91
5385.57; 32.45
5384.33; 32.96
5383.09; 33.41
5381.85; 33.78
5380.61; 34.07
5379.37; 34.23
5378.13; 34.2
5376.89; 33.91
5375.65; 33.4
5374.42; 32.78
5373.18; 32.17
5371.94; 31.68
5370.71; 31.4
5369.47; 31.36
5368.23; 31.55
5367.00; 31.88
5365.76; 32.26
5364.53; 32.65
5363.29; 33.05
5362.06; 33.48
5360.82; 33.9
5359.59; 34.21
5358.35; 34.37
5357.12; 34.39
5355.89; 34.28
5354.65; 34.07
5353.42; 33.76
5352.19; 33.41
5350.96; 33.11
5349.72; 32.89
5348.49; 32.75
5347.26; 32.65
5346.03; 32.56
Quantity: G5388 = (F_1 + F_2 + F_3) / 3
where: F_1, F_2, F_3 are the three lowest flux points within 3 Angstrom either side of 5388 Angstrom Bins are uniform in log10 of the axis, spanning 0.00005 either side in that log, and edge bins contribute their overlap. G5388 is 31.1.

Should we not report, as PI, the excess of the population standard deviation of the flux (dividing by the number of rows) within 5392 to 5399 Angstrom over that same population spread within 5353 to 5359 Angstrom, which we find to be -0.2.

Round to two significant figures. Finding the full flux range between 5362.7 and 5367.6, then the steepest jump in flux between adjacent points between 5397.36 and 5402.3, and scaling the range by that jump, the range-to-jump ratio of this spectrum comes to 11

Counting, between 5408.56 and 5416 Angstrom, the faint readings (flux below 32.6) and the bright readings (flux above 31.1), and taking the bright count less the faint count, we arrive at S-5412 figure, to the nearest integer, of 0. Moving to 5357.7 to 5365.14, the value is 6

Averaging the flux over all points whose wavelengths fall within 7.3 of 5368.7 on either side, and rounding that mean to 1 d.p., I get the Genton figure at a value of 32.3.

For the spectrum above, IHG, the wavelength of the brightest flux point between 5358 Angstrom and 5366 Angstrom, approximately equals 5358.35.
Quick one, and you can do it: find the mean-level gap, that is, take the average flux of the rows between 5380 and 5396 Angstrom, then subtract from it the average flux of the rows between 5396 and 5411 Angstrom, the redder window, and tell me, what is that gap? 1.2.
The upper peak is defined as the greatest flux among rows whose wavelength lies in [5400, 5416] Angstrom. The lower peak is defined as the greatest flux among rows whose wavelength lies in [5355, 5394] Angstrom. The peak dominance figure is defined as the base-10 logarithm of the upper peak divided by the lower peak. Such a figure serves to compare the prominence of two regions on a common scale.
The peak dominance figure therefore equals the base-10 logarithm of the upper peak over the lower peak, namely -0.034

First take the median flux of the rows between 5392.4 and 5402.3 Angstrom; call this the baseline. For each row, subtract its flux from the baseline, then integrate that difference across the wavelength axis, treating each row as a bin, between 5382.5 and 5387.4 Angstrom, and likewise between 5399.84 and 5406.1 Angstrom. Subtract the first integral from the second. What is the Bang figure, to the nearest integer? 11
